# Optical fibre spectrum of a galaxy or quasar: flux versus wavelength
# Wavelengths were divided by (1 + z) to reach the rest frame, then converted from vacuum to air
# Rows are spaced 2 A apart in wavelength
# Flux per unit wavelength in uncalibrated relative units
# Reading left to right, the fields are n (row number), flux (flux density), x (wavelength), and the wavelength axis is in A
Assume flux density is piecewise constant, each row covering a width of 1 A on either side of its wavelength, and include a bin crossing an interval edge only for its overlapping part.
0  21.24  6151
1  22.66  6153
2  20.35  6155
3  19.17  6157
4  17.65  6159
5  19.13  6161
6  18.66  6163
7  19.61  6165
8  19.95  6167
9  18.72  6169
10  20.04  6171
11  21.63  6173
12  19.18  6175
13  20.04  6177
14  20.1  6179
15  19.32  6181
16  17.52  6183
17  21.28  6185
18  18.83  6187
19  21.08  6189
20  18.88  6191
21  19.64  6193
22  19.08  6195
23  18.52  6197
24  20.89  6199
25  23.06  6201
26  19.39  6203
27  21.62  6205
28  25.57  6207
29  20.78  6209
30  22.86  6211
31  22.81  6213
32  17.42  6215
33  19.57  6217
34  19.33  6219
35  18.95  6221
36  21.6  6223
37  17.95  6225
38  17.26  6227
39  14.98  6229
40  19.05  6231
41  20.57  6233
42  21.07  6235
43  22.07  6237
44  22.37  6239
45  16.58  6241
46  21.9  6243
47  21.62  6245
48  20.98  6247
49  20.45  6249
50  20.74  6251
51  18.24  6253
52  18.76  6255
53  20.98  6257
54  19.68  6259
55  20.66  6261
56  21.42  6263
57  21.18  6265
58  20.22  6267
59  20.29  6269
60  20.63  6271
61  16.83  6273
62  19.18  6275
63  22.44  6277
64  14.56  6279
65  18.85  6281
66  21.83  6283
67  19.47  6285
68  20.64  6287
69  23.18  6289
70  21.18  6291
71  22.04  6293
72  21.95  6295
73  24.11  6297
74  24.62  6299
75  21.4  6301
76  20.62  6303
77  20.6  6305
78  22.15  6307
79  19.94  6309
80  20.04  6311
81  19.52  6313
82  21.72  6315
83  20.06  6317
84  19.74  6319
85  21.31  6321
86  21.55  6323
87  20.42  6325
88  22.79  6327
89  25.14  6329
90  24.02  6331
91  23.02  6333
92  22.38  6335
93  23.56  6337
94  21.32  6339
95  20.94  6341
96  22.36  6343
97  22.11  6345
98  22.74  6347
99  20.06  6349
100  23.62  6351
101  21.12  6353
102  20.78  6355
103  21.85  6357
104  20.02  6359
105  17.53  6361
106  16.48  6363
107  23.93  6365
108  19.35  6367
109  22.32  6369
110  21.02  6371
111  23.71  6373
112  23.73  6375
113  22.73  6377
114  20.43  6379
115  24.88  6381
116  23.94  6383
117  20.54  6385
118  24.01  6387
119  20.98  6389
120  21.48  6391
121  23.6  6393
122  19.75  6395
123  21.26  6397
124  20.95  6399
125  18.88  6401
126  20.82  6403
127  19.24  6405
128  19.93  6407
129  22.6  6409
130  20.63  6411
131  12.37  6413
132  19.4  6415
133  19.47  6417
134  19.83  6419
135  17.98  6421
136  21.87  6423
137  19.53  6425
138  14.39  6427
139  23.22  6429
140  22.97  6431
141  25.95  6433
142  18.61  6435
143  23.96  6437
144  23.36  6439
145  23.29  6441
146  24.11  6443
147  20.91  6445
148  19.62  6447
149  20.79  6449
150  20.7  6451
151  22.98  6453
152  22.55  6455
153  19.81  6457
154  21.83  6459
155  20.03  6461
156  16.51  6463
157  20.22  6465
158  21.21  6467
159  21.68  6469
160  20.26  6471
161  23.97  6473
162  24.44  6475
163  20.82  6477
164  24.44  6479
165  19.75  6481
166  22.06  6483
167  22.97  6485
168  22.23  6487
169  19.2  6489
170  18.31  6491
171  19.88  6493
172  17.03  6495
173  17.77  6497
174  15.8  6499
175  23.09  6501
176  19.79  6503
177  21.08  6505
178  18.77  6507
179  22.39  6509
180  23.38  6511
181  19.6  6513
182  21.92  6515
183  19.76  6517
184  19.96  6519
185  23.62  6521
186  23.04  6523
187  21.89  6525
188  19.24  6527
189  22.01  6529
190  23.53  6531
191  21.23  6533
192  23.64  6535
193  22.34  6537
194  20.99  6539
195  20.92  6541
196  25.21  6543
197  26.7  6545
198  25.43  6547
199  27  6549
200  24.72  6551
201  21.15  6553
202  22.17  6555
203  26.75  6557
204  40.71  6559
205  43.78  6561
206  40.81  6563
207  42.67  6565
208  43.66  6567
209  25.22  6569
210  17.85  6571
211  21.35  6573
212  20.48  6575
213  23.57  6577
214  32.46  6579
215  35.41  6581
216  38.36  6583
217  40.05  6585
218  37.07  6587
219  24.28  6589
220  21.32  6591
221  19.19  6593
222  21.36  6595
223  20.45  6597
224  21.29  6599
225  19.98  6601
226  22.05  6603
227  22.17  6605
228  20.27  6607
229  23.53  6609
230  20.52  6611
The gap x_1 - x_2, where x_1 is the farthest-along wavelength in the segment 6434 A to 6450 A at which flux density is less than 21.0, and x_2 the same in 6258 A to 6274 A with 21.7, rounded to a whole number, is 176 A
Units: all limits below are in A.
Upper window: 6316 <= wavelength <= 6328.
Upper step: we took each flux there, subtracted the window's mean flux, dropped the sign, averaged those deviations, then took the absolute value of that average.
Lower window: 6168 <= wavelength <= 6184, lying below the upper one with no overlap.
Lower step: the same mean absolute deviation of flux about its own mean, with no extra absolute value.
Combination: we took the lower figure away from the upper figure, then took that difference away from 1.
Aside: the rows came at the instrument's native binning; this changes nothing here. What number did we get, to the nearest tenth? 1.0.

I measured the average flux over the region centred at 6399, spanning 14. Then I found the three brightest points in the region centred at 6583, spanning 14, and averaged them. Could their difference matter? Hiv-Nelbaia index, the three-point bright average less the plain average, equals 18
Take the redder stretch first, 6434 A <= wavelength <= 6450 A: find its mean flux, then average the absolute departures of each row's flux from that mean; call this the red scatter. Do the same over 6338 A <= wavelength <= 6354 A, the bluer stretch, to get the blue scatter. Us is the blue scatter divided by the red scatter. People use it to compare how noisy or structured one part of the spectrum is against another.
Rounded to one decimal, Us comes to 0.5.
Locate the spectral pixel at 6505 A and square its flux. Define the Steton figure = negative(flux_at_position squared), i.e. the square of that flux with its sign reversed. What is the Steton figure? -444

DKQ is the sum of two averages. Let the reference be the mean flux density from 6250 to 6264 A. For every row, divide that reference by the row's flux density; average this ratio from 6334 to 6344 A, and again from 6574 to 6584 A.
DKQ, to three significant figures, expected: 1.62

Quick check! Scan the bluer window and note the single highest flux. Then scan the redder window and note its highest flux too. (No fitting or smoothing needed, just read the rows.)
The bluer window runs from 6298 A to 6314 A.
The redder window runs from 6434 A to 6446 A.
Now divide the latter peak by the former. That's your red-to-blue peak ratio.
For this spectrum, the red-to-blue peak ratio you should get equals 0.98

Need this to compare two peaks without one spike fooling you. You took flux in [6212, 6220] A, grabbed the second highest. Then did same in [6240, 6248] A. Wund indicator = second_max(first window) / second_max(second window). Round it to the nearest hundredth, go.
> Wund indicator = 0.91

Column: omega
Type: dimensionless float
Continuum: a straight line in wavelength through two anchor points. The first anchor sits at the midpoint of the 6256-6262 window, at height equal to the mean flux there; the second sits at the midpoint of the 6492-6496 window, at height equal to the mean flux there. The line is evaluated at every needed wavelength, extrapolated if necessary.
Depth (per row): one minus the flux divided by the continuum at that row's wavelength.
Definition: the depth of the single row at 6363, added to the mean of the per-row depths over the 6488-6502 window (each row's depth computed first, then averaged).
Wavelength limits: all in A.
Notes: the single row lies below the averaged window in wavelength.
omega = 0.1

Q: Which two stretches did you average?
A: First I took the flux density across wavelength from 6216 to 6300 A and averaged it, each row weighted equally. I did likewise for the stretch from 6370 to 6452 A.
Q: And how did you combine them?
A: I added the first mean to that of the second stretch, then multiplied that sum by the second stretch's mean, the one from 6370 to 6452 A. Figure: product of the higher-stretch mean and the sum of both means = 876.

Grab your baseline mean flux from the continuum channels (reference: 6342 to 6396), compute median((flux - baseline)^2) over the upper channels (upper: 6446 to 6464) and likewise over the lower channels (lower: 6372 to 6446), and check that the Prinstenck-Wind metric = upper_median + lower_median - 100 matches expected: -94.6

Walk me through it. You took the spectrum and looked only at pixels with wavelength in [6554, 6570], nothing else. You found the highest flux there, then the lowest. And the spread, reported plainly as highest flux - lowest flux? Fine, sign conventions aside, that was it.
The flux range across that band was 22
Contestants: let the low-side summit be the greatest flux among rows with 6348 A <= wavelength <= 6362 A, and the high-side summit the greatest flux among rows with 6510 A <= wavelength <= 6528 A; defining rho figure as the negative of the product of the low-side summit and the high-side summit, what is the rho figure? -558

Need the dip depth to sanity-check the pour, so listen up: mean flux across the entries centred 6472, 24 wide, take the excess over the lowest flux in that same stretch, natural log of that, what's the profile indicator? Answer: 1.6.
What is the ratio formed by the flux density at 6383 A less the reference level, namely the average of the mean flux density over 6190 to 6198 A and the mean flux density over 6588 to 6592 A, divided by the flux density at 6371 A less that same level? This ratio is 29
